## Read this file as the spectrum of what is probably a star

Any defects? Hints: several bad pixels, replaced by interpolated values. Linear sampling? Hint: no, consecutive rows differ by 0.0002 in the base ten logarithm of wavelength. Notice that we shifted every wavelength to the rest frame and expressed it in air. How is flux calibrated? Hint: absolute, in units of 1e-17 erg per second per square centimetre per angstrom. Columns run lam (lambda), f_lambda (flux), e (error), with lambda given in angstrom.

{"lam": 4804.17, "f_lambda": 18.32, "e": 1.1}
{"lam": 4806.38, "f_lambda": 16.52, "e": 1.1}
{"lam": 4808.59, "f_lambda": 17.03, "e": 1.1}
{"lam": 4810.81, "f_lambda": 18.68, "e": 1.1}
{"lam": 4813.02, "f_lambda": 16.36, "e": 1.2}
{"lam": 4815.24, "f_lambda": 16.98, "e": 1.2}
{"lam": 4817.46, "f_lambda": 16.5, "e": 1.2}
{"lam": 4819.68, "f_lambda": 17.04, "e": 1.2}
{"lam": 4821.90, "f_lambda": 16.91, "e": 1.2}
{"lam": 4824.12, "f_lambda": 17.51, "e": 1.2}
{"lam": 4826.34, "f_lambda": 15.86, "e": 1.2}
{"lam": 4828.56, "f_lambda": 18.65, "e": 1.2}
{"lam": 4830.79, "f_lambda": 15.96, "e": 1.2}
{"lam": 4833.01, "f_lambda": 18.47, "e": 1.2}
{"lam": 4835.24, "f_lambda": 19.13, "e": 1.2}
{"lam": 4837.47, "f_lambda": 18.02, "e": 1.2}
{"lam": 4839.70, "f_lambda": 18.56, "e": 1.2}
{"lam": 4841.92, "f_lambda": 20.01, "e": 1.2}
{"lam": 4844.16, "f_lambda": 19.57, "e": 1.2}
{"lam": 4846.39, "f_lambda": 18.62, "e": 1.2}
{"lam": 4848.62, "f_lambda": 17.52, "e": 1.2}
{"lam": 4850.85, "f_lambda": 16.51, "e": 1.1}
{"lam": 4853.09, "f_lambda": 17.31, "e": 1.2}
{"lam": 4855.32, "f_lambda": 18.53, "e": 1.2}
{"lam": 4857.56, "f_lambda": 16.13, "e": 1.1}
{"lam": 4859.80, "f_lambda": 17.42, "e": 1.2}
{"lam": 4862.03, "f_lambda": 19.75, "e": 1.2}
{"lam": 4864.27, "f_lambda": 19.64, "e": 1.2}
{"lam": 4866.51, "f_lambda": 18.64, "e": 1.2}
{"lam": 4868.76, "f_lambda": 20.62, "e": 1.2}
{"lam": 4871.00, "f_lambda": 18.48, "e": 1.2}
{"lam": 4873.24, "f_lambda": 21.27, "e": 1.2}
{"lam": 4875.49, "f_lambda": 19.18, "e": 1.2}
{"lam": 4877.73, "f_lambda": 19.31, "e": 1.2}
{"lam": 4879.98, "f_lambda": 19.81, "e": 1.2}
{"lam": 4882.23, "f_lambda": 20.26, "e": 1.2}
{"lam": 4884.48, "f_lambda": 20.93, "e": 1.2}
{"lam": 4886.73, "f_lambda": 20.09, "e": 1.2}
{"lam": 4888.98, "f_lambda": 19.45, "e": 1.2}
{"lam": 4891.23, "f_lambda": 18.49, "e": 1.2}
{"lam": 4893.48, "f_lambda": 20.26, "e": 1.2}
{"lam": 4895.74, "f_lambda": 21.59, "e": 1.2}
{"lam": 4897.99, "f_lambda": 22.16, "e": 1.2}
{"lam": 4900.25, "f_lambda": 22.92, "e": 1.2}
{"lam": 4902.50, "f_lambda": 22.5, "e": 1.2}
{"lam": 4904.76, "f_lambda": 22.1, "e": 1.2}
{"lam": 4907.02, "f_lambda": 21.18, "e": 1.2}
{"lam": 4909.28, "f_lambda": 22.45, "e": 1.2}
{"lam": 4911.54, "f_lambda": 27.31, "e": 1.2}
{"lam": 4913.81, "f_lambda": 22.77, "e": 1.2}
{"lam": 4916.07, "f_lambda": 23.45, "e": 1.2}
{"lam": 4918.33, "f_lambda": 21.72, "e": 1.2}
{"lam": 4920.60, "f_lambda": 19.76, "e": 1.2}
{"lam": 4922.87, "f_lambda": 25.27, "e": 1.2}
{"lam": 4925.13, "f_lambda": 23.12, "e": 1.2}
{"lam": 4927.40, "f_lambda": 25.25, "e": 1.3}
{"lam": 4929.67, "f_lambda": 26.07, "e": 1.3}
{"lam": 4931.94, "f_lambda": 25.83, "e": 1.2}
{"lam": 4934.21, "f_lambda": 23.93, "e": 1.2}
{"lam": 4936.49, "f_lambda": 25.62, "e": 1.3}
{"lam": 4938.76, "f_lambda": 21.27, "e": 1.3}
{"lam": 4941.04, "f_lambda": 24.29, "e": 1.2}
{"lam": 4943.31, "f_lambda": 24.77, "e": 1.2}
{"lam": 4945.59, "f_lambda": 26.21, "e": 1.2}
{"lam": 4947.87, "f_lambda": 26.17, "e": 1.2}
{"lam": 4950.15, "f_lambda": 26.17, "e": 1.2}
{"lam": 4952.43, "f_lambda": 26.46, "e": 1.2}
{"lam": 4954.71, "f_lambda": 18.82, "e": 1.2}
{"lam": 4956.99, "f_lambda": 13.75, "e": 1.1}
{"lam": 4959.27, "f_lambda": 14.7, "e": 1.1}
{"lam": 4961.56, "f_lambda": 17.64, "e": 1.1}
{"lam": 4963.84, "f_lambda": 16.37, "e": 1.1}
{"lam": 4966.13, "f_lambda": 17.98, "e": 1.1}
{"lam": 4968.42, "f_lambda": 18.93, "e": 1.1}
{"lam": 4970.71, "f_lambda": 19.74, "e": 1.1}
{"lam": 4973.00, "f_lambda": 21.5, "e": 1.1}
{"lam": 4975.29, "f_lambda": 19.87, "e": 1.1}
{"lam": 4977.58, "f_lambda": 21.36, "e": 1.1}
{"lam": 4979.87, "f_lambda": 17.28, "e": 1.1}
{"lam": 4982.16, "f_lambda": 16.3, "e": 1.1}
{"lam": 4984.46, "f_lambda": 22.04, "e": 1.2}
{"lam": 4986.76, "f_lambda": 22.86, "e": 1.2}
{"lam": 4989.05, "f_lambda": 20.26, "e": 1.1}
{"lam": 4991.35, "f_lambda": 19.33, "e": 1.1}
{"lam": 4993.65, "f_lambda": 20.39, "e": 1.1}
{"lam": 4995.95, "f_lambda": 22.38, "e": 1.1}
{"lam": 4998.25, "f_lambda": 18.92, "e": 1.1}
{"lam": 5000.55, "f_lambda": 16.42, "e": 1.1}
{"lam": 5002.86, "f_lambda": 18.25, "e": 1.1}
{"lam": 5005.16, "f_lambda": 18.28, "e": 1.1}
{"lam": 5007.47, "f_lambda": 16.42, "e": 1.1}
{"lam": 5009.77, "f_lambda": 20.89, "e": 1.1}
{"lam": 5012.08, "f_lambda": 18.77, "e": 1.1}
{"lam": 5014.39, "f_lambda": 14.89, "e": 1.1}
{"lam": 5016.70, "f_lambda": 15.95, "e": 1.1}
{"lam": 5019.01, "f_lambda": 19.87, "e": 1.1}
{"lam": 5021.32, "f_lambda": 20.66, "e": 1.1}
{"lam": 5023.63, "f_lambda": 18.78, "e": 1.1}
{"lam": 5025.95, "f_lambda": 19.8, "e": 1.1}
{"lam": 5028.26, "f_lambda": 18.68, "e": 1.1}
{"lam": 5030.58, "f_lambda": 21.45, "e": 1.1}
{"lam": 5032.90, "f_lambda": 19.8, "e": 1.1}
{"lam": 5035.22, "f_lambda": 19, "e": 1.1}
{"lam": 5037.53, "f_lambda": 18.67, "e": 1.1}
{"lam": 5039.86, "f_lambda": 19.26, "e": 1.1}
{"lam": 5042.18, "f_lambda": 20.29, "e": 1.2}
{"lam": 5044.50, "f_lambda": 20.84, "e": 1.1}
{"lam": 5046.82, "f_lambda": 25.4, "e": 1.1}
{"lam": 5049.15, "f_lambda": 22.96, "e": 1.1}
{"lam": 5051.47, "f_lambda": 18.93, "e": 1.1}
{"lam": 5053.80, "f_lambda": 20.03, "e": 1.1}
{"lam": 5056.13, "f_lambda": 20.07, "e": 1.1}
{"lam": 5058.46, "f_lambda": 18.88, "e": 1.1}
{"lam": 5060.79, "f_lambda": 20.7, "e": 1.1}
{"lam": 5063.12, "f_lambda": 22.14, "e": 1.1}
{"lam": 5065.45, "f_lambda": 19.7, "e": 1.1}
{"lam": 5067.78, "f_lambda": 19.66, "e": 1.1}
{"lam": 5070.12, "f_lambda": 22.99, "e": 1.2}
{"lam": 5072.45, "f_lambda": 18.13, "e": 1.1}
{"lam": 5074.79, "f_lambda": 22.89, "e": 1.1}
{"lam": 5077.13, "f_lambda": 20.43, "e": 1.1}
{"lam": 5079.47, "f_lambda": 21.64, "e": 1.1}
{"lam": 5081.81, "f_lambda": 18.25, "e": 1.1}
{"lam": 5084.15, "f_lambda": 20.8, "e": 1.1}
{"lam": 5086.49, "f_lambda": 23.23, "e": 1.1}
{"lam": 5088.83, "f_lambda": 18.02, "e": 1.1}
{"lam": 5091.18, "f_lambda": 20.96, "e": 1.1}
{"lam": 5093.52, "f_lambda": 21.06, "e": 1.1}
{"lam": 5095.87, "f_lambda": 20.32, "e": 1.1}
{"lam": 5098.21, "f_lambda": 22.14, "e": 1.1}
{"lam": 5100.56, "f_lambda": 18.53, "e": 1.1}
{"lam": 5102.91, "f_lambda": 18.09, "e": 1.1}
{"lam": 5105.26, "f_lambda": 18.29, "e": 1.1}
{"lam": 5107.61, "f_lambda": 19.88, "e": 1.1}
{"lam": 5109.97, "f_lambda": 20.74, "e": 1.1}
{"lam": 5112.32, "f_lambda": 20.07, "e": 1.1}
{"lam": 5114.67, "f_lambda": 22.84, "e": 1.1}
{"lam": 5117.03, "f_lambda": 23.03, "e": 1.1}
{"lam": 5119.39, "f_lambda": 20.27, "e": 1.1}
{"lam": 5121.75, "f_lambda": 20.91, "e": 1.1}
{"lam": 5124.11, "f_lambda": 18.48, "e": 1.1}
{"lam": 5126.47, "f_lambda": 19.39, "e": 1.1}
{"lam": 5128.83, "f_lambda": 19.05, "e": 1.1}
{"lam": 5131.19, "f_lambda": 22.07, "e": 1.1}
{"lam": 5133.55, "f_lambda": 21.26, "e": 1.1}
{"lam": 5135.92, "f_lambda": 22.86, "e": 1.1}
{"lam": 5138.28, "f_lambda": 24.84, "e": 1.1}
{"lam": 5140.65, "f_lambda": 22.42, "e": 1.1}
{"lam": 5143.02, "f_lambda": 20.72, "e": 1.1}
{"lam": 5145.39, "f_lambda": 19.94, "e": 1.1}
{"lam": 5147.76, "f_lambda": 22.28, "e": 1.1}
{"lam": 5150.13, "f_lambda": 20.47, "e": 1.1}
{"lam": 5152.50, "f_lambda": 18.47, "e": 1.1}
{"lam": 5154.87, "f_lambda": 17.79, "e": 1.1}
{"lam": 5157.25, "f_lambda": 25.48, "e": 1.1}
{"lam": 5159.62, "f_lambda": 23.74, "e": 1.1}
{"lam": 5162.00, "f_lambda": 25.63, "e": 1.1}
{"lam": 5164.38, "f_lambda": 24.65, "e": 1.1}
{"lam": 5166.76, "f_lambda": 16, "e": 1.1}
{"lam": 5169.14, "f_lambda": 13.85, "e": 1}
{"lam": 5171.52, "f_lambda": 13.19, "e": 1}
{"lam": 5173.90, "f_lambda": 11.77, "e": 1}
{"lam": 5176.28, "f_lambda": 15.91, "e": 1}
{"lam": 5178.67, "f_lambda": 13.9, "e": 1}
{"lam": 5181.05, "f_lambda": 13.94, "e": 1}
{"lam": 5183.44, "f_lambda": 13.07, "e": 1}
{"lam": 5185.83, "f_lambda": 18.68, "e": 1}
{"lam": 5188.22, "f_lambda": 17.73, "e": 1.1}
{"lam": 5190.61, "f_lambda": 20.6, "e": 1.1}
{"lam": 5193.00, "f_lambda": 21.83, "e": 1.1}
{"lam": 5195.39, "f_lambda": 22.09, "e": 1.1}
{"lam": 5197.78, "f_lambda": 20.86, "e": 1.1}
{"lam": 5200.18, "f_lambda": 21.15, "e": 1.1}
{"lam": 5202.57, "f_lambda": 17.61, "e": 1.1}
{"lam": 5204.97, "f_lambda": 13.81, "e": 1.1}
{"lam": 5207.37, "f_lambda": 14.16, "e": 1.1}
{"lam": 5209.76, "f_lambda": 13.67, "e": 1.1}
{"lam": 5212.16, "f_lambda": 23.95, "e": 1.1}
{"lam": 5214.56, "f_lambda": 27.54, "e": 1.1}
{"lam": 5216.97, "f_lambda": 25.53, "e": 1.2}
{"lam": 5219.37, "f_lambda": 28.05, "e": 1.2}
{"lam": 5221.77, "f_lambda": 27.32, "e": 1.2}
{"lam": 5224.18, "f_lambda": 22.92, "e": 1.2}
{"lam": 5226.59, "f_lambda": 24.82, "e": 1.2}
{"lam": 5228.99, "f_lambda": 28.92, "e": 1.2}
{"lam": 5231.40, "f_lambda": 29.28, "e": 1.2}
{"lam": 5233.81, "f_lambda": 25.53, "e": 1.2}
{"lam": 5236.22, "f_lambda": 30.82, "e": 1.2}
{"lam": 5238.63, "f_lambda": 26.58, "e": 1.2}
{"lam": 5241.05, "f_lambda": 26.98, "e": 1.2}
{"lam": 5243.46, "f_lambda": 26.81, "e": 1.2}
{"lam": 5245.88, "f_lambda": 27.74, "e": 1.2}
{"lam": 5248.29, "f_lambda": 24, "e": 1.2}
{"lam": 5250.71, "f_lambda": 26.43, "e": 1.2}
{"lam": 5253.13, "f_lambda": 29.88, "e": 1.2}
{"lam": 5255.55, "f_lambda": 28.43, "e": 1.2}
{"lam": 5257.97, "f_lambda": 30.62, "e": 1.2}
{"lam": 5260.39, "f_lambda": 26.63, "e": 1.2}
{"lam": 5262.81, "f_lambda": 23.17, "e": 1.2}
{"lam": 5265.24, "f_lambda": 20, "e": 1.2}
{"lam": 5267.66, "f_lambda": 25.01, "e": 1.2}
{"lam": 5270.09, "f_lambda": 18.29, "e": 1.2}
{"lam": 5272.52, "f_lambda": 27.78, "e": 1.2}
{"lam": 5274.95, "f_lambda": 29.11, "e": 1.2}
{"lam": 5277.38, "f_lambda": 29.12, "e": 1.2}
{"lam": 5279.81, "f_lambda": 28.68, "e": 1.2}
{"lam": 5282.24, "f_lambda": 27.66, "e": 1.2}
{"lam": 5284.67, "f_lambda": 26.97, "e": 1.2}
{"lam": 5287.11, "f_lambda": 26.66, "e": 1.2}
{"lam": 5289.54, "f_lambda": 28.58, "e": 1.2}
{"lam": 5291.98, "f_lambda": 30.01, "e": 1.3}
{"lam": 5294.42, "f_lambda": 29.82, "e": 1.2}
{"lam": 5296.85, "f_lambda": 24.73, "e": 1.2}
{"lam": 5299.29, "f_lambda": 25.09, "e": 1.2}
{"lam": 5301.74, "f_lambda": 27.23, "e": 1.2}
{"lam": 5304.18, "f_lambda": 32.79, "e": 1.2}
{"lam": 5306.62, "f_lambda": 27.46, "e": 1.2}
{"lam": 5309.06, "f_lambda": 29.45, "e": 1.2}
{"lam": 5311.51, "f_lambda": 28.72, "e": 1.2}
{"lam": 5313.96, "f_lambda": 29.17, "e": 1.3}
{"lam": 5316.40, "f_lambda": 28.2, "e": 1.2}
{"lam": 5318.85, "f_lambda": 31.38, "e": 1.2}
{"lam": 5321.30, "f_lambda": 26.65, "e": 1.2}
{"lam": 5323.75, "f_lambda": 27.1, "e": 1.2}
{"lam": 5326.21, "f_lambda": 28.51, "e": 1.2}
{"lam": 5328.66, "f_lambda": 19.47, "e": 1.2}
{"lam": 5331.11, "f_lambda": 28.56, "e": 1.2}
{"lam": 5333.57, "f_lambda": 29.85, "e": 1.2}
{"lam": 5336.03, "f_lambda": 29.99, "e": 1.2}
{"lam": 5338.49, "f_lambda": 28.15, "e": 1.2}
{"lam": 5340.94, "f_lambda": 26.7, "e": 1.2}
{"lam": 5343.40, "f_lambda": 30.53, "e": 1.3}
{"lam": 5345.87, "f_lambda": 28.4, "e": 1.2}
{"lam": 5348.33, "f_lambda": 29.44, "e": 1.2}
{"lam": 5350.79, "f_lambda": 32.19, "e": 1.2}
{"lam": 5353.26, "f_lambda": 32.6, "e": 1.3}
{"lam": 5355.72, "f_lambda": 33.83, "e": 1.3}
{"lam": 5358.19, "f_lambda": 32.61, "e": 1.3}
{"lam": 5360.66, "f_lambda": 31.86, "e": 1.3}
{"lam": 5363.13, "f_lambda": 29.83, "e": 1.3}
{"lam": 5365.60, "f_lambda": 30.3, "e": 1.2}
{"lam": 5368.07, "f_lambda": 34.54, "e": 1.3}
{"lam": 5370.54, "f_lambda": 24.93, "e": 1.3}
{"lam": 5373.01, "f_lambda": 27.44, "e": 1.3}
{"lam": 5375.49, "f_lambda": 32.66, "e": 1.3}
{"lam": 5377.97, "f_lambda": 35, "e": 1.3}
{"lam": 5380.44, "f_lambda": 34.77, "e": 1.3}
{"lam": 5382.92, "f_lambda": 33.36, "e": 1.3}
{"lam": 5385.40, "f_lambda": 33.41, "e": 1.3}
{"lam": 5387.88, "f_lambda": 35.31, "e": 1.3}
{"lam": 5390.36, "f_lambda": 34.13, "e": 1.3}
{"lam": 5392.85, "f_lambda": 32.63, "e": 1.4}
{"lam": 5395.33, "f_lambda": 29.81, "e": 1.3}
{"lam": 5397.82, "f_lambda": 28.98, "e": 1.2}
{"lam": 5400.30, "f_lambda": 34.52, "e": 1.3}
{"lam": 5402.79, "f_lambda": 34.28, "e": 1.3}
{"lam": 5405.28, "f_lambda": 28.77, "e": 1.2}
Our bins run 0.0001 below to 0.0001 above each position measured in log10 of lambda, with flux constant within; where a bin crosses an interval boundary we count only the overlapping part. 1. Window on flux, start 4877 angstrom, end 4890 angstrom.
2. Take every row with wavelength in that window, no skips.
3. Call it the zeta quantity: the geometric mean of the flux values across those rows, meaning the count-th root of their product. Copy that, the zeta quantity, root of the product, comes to 20.0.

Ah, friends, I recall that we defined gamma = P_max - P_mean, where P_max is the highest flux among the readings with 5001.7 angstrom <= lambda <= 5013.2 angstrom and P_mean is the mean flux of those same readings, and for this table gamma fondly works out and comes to 2.4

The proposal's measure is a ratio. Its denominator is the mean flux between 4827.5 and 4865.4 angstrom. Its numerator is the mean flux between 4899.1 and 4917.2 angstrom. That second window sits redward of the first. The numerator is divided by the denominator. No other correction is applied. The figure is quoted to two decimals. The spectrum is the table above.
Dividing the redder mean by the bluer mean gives 1.27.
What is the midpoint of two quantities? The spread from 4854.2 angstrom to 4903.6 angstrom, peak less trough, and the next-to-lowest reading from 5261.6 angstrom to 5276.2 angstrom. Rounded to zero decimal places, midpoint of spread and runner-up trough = 13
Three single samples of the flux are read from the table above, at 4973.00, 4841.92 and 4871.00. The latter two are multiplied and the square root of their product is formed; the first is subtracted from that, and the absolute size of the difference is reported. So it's 2.3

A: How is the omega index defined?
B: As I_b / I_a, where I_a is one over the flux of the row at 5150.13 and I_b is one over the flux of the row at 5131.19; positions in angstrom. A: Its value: 0.93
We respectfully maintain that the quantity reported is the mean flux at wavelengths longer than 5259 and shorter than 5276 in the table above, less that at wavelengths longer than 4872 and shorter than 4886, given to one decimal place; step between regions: 4.2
